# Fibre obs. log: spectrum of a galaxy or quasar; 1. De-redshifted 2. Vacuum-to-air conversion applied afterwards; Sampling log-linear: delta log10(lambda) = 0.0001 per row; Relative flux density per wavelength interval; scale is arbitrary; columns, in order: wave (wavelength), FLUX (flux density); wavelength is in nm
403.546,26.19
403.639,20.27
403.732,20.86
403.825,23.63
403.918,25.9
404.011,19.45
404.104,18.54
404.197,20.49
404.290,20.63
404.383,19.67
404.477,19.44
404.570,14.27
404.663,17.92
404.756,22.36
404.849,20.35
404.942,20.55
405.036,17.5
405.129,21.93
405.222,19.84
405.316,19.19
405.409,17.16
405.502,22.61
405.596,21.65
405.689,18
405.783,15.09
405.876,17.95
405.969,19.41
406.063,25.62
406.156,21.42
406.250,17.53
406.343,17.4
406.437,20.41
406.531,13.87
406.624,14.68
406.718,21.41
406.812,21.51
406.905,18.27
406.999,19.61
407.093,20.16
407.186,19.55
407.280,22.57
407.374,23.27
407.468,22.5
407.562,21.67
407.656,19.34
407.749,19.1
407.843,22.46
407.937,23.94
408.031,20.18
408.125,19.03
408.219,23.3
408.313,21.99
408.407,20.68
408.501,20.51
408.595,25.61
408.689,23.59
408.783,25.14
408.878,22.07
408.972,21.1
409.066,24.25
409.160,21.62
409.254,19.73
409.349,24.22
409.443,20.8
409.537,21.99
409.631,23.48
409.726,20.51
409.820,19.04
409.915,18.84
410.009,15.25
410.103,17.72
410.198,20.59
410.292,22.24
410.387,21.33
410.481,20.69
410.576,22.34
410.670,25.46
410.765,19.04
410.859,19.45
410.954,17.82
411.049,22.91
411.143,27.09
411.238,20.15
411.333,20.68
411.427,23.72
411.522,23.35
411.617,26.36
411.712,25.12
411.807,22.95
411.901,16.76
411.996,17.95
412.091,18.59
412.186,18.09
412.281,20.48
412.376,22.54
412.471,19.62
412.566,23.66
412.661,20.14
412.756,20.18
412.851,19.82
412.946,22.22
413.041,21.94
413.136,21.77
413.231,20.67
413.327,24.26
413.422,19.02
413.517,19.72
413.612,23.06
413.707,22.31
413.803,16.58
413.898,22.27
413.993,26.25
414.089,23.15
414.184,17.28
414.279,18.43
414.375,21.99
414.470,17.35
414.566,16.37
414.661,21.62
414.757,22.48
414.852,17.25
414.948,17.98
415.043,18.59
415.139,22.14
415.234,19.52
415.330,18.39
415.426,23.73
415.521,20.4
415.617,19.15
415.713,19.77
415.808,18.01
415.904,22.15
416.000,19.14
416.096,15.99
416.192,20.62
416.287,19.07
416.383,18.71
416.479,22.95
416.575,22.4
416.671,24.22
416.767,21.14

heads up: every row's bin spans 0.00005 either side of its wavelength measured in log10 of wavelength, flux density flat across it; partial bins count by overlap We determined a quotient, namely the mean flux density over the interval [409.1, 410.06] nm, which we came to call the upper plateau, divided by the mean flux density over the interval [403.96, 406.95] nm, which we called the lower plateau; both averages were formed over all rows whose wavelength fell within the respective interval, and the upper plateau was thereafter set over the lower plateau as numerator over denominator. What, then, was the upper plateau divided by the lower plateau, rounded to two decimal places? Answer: 1.07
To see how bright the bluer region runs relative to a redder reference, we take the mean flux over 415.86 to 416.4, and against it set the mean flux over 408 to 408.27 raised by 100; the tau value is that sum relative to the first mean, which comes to 6.27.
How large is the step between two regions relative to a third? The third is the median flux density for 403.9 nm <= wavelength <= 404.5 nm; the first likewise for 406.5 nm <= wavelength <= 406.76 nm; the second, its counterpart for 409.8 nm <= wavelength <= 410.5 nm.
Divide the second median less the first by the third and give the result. 0.26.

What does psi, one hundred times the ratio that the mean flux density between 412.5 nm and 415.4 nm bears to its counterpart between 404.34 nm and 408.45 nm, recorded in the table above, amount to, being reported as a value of 103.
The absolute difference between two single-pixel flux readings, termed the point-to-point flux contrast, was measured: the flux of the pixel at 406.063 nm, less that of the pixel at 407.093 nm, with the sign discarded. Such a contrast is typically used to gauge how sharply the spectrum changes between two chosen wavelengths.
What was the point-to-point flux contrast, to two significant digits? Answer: 5.5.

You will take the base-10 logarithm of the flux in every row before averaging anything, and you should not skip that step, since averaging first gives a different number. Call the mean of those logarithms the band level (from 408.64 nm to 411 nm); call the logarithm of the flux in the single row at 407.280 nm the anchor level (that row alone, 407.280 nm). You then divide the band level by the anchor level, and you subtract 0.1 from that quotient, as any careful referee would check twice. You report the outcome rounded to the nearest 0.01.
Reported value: 0.88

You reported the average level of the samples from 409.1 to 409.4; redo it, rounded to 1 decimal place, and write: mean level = 21.9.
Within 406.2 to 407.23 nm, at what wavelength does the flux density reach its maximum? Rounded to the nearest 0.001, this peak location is 406.812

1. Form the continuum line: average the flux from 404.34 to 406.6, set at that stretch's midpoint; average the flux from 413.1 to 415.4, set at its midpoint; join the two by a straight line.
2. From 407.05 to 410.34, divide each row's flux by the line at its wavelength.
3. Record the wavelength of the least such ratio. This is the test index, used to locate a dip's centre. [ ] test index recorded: 410.009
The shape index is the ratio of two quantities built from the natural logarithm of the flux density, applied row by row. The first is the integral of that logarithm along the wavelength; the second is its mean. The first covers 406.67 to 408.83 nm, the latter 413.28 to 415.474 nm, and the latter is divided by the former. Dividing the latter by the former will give 0.454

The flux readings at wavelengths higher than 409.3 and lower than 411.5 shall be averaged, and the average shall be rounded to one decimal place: 21.1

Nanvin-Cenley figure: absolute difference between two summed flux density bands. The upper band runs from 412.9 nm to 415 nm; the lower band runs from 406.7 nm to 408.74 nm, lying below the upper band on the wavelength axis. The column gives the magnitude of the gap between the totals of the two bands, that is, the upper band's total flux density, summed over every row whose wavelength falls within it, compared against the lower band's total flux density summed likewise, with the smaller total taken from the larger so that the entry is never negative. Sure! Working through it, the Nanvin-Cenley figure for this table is 16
